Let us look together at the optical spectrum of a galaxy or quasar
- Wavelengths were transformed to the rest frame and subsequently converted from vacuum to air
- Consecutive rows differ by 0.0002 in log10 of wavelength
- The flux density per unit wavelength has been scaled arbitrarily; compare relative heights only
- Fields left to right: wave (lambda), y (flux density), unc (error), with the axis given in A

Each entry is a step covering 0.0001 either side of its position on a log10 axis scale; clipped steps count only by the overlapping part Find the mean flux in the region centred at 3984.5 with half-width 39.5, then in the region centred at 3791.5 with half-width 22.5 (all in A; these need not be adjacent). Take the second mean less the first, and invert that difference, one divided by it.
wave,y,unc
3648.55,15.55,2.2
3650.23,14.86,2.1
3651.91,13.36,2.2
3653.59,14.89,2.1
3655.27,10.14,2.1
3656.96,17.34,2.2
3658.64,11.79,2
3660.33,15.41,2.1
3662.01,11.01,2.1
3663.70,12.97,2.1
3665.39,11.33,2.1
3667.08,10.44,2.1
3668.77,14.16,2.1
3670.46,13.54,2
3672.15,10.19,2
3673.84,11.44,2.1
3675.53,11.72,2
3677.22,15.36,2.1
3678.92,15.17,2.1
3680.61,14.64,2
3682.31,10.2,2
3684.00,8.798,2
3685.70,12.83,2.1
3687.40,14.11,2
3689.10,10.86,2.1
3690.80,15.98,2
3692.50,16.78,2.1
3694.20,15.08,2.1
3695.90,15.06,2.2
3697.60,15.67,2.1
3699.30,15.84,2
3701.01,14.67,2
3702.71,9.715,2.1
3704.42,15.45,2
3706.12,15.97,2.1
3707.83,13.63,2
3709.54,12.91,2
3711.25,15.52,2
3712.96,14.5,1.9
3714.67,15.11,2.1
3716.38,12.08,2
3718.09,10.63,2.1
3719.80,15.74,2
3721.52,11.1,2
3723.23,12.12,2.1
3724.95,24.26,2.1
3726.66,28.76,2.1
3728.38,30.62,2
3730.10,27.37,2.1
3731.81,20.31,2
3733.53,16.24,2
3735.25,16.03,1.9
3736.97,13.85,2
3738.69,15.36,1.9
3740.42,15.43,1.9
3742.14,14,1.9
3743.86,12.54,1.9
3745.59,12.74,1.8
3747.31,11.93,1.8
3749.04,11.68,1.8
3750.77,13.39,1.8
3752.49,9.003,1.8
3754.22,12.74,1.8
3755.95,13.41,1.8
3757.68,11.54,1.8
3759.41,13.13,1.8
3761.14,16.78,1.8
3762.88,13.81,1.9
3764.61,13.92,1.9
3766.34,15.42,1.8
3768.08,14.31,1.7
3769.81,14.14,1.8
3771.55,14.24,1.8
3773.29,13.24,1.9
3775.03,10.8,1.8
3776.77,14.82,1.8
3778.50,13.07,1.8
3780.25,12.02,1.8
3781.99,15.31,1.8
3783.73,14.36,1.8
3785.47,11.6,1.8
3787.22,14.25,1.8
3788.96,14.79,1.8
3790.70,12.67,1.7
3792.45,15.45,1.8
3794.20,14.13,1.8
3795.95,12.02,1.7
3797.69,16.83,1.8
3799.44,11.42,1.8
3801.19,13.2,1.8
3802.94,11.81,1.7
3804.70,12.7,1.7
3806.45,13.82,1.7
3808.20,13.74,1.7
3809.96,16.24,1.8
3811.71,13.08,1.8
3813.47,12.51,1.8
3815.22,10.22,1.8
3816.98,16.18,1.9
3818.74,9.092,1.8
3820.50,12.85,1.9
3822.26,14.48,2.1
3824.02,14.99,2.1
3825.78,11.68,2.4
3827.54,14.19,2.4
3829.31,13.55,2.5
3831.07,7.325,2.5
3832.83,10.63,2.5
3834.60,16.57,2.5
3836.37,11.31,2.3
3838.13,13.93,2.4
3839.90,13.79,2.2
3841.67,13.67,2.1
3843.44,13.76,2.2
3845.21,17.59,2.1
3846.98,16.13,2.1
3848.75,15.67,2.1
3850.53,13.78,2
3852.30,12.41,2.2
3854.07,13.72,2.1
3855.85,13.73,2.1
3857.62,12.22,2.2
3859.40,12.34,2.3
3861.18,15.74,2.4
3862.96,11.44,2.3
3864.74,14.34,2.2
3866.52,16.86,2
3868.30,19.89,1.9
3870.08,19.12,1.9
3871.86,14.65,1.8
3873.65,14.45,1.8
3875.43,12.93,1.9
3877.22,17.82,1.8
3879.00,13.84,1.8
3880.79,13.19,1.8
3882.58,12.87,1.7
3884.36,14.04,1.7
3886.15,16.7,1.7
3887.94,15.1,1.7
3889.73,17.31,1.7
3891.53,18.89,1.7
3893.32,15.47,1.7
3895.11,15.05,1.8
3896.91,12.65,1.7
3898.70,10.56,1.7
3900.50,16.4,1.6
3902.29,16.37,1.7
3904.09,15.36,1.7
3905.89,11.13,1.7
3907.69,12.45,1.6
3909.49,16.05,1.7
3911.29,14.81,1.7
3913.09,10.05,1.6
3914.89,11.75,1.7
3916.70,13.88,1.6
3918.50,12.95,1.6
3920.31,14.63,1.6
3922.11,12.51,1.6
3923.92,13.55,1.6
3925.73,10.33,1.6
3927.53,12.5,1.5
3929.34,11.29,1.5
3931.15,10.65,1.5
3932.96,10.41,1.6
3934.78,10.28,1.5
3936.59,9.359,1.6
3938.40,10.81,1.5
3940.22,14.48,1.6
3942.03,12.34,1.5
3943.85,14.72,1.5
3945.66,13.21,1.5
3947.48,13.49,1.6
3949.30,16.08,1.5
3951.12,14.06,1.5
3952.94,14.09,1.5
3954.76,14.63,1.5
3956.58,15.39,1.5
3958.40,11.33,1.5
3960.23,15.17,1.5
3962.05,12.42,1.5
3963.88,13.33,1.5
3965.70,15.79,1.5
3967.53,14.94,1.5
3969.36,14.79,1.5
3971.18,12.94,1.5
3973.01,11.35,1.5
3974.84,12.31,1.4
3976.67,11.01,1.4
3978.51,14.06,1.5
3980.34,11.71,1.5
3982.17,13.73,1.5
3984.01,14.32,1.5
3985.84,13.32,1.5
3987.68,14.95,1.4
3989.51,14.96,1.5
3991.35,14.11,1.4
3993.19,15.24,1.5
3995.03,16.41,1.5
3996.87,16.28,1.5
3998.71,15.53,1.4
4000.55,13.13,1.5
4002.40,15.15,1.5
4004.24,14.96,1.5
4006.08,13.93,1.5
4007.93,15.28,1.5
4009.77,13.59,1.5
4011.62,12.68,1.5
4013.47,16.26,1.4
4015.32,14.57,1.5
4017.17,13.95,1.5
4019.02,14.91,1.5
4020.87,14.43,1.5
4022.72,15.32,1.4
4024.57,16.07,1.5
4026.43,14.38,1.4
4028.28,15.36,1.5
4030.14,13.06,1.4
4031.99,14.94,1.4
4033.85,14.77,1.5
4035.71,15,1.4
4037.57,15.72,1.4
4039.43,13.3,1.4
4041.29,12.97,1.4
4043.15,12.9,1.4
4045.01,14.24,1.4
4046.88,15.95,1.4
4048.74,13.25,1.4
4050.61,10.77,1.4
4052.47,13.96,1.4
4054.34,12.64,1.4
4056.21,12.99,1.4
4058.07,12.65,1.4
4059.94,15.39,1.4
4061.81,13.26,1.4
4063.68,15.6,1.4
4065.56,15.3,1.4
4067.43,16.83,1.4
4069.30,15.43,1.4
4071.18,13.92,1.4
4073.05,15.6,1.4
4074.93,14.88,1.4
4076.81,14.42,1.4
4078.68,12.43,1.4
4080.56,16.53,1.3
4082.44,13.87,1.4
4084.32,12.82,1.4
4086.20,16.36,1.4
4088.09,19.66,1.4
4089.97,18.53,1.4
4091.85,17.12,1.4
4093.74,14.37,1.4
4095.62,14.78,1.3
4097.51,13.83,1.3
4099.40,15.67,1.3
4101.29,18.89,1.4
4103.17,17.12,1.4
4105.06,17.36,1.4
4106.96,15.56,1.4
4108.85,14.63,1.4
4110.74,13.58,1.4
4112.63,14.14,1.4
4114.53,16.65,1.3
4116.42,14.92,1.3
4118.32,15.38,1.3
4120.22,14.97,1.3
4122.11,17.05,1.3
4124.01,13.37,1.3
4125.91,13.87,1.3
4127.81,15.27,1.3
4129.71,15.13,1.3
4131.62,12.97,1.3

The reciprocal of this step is -1.6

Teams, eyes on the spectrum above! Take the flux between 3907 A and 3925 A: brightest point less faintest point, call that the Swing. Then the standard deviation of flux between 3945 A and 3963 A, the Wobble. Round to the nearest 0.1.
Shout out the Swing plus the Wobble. 7.4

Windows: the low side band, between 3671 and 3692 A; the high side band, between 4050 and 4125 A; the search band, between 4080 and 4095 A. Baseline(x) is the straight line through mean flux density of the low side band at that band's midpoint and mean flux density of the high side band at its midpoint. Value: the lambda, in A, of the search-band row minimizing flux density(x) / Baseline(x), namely 4084.32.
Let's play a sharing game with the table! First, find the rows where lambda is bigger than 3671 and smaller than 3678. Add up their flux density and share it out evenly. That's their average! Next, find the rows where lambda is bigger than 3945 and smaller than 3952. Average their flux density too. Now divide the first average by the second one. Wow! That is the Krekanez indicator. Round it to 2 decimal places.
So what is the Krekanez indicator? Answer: 0.86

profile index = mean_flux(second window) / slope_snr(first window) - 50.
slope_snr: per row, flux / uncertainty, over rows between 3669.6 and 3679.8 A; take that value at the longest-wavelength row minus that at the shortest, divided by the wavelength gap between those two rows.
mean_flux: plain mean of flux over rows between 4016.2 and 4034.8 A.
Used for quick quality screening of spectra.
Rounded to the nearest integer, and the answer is 224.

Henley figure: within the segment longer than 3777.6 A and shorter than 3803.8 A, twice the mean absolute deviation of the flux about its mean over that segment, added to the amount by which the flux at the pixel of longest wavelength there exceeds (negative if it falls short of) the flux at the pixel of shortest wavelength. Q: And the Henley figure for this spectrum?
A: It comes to 1.5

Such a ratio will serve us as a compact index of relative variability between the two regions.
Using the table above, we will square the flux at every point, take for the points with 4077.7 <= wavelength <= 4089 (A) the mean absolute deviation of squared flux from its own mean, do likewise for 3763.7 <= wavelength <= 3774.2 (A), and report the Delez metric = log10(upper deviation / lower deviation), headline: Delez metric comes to 0.7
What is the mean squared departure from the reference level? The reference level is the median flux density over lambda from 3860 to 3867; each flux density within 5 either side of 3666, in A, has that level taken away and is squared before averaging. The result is 10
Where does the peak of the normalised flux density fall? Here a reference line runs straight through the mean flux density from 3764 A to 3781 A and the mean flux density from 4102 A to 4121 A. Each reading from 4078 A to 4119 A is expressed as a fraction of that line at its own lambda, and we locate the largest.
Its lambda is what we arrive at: 4088.09 A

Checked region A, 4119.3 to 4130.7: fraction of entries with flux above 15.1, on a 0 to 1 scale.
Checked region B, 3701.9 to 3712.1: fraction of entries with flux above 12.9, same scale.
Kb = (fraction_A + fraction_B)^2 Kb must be 1.78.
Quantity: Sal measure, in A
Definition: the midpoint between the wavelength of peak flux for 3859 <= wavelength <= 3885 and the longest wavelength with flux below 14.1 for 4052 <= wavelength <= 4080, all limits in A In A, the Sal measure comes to 3973.5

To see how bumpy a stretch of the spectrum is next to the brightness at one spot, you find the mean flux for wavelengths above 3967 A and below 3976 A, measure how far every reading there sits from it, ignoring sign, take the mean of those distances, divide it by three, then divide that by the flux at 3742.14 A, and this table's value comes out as 0.0305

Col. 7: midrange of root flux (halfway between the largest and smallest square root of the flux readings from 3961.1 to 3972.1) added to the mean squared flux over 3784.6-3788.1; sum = 173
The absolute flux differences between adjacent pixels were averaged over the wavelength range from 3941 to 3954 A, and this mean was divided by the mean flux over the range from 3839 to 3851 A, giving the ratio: 0.098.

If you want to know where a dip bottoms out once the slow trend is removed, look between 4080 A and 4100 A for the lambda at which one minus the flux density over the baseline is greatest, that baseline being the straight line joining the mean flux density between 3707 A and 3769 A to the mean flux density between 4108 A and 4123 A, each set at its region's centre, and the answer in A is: 4084.32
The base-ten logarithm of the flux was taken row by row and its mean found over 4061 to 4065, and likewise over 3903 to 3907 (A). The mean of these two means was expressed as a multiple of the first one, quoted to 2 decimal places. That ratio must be 0.98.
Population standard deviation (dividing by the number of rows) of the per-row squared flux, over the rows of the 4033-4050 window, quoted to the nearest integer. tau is 32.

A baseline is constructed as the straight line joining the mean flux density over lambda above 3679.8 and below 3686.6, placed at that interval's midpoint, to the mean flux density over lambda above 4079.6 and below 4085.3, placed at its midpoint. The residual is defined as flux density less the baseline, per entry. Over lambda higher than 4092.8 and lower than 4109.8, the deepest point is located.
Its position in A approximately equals 4097.51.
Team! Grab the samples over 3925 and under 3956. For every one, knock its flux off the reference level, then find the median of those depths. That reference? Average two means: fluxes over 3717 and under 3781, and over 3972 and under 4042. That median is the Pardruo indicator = 2.2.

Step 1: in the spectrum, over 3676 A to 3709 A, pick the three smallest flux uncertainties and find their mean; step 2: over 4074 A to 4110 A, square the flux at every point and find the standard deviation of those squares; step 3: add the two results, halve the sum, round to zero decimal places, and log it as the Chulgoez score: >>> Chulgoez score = 33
